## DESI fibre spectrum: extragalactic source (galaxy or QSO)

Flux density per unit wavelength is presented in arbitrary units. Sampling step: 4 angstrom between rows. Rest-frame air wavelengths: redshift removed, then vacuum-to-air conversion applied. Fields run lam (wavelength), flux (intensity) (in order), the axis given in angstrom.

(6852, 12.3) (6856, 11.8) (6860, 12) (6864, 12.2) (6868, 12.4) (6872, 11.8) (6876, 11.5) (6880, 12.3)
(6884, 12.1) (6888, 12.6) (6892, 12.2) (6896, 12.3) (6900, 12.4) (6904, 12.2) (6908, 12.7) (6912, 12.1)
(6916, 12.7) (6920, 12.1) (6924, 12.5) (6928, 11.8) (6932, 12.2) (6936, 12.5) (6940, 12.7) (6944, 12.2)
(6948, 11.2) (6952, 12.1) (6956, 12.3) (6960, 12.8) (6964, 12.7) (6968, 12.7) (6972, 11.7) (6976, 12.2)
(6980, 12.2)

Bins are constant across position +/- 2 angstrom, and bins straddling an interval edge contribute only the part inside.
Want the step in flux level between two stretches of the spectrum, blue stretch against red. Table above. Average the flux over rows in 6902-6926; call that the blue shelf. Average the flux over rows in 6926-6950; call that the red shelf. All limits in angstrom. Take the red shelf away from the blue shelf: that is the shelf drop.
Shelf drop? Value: 0.3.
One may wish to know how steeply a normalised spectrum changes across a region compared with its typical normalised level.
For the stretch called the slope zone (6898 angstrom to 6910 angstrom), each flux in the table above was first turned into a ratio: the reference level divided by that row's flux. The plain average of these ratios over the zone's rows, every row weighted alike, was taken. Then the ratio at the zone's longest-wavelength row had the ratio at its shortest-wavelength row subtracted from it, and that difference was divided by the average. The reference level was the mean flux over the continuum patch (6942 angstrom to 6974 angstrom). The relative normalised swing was -0.02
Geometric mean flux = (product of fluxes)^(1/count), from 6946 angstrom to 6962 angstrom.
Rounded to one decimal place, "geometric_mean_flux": 12.1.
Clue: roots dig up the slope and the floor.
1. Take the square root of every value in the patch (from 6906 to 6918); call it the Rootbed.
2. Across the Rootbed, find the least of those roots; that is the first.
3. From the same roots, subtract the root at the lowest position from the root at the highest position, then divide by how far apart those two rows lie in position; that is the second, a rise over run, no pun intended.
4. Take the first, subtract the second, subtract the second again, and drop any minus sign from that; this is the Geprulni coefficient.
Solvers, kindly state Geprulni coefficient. 3.48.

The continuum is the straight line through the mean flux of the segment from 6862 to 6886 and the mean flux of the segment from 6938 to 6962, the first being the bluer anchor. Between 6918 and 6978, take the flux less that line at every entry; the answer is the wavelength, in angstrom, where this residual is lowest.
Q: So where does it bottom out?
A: 6948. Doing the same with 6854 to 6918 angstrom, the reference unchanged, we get 6876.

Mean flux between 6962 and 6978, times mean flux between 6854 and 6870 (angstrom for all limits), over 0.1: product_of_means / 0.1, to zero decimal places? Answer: 1491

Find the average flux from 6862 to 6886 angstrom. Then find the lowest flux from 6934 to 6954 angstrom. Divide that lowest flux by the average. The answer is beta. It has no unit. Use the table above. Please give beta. 0.93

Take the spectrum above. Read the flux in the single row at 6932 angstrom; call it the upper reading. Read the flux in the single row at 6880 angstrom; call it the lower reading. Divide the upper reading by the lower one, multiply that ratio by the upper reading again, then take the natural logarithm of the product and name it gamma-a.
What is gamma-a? 2.49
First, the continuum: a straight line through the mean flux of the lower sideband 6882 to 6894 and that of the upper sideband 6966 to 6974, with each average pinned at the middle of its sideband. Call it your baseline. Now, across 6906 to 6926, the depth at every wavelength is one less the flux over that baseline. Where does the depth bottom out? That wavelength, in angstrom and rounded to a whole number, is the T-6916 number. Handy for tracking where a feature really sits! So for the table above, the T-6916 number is 6916 angstrom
